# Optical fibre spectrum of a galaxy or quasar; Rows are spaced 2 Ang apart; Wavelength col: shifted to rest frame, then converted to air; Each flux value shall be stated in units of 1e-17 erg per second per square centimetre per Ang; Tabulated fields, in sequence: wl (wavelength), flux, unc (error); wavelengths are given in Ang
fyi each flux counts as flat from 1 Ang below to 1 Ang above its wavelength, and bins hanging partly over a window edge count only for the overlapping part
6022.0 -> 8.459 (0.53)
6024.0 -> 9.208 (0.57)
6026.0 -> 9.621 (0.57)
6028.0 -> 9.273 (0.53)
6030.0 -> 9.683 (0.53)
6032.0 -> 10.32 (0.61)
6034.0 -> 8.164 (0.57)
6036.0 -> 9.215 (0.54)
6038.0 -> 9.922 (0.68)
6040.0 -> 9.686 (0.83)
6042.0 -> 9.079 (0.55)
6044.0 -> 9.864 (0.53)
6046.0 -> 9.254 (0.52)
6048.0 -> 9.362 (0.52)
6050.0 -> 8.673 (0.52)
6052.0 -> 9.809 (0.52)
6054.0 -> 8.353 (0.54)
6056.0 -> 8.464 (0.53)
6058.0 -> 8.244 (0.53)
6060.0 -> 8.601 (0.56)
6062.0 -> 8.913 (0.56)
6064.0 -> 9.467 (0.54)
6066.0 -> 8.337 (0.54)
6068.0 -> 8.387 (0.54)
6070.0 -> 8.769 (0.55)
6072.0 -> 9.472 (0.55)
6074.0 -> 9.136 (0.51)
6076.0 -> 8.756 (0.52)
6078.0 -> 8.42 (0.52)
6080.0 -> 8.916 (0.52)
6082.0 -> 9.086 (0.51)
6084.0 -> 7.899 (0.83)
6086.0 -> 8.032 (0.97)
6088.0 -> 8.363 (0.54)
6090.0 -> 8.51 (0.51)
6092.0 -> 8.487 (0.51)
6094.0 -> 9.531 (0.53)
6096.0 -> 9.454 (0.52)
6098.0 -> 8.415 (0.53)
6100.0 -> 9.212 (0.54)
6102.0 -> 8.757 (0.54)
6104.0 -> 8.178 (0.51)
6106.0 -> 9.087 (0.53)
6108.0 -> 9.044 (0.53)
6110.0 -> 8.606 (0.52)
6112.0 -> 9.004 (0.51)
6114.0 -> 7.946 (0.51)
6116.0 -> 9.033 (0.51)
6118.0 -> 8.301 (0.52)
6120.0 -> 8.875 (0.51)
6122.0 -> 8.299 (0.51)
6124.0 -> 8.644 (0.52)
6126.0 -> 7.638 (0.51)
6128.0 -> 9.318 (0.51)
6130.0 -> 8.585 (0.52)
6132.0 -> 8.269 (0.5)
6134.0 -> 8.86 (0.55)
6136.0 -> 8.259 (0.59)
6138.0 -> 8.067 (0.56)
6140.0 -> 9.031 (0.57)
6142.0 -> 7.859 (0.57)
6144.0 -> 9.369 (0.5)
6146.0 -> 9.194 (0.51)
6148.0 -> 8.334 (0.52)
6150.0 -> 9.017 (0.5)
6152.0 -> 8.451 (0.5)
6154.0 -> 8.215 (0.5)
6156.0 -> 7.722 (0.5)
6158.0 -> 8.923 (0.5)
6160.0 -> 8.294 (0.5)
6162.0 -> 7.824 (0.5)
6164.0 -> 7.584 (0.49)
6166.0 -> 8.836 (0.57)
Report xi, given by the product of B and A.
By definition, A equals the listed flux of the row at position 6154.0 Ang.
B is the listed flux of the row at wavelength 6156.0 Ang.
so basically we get 63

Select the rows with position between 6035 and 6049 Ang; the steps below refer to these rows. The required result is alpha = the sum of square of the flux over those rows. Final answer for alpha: 630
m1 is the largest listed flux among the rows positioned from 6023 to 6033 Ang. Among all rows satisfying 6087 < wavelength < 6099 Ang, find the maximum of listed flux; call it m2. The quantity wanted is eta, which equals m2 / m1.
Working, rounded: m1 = 10.32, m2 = 9.531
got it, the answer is 0.92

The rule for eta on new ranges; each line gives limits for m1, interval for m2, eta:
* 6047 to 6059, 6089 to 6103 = 0.97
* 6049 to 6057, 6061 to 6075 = 0.97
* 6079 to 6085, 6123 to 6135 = 1.03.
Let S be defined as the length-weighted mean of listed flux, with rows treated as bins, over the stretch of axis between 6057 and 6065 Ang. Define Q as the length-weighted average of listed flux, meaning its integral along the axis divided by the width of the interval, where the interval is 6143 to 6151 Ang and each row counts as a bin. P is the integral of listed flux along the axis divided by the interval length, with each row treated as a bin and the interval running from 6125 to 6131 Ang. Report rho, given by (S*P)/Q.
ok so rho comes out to 8.35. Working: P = 8.5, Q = 8.98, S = 8.81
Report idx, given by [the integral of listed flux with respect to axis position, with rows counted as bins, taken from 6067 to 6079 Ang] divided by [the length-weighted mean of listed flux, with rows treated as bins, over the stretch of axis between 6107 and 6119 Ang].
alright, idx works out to 12.2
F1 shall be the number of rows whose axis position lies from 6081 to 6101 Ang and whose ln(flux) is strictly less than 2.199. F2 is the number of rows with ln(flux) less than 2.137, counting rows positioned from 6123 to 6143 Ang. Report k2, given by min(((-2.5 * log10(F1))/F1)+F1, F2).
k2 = 5.0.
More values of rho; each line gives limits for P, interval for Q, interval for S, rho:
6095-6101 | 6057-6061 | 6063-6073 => 9.52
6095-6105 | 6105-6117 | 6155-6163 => 8.21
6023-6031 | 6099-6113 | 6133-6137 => 9.15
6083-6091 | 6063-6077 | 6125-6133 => 7.79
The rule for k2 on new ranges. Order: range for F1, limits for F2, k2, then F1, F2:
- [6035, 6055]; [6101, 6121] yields 1.6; 2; 3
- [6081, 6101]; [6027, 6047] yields 1.0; 6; 1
